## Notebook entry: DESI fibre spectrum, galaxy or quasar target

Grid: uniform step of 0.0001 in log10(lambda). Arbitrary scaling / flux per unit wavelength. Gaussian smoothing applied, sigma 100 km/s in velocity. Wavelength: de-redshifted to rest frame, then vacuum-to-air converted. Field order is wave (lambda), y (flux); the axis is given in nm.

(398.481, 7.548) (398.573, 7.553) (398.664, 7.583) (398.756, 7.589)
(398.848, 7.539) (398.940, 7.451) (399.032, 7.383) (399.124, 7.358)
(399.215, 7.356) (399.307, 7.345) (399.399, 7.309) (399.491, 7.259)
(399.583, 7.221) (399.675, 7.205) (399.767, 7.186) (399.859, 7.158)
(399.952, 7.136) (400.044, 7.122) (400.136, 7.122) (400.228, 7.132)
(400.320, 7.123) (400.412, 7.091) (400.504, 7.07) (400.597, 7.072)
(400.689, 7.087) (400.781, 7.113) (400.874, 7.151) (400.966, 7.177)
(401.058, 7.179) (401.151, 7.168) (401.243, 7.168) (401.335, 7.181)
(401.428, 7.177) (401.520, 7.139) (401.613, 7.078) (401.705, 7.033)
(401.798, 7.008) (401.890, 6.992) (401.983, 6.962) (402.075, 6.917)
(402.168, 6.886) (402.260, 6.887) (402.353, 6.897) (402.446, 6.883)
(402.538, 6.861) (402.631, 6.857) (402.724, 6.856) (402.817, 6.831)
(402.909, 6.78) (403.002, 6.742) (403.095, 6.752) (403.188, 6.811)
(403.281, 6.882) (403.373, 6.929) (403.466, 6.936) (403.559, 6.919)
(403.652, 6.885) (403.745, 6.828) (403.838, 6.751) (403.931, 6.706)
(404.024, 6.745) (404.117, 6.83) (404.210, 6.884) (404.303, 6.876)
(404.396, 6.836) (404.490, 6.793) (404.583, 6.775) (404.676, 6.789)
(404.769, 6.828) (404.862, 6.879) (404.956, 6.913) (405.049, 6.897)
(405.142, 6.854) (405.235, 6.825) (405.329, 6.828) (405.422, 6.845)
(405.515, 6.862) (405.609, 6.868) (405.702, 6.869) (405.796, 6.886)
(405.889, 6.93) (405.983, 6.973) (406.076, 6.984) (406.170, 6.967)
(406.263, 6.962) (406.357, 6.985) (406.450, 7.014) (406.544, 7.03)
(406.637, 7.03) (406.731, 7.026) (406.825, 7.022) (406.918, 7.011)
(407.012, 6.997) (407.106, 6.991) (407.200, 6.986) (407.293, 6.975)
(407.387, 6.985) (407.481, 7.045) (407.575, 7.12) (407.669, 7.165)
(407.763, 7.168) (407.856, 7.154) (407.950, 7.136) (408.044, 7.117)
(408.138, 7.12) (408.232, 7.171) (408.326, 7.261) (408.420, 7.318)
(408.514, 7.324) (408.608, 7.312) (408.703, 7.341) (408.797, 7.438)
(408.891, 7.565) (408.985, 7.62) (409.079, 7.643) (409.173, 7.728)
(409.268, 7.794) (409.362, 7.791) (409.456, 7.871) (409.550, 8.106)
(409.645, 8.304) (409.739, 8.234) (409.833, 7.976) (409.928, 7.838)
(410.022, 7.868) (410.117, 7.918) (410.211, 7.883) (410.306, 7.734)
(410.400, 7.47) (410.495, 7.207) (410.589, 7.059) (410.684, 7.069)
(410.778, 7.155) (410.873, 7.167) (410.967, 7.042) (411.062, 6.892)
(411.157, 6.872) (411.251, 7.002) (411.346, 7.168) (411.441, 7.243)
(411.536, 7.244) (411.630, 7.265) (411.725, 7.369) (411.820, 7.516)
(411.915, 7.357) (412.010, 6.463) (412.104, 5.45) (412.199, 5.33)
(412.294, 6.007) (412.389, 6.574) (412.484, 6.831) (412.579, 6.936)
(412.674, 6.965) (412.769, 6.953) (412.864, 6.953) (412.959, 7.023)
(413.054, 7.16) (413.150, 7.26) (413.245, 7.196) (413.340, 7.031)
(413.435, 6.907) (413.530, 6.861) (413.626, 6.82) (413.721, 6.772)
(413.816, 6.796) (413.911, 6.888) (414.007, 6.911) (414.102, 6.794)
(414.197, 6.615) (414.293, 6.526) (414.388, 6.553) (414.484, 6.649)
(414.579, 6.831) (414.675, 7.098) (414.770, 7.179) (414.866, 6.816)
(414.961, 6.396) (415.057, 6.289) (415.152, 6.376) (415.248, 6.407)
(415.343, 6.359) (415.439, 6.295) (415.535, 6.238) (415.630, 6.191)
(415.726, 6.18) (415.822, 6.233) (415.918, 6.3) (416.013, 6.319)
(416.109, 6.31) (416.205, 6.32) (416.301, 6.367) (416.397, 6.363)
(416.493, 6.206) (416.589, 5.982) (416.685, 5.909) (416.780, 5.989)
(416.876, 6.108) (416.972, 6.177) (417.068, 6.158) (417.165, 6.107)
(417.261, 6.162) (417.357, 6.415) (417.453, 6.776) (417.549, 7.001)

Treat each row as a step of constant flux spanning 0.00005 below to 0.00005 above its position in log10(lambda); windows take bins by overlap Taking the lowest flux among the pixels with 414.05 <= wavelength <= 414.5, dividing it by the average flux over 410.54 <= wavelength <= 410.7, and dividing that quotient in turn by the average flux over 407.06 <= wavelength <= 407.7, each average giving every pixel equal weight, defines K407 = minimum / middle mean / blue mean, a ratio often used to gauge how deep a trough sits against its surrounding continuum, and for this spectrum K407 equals 0.131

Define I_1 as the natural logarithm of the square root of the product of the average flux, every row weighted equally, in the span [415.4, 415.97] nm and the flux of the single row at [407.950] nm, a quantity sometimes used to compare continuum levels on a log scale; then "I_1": 1.90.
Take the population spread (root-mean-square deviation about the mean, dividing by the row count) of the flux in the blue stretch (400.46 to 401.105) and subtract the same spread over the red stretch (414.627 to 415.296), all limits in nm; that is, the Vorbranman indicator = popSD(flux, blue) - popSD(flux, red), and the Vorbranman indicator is -0.30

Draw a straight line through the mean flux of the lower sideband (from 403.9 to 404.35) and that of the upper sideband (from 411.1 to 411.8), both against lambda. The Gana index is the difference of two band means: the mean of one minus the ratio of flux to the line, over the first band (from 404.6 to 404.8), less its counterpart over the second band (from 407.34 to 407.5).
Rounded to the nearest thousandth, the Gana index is 0.011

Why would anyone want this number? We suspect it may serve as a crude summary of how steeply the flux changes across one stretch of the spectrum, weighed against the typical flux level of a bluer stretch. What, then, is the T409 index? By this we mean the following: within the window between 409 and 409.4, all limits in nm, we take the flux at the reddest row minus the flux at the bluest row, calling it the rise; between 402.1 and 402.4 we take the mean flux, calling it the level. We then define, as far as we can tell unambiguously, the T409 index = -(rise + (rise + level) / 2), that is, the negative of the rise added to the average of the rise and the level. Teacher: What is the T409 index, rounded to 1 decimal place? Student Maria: -3.7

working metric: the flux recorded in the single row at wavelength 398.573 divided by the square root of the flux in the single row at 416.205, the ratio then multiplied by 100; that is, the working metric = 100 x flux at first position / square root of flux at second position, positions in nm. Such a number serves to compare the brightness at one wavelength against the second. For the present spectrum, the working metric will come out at 300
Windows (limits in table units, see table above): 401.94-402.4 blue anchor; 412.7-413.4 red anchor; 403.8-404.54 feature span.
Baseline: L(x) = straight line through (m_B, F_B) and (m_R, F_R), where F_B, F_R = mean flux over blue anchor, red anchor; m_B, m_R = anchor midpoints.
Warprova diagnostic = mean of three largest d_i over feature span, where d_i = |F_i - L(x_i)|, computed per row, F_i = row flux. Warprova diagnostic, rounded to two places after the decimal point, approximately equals 0.20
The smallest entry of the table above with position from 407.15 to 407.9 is 6.975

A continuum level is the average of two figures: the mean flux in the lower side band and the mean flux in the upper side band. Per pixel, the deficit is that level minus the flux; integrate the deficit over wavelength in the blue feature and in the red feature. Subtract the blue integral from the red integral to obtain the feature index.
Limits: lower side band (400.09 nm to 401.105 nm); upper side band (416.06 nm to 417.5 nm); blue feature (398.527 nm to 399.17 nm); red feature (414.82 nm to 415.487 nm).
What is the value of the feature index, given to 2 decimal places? 0.70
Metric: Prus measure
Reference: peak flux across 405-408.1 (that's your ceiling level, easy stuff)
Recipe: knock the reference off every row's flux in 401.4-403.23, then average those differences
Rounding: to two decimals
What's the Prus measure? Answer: -0.25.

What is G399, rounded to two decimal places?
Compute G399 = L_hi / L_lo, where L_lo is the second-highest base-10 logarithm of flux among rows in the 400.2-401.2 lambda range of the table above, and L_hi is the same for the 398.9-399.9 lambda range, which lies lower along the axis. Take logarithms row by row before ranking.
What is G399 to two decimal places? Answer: 1.01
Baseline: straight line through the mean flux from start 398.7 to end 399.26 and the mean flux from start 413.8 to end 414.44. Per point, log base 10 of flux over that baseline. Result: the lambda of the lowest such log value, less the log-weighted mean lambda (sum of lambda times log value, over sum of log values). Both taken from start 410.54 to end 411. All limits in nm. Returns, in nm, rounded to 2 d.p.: -0.20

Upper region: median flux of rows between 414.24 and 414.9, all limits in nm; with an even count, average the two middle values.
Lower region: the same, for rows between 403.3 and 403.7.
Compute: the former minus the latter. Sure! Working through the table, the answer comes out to -0.11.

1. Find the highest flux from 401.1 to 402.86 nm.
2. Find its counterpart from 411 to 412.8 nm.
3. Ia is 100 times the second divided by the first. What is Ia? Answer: 105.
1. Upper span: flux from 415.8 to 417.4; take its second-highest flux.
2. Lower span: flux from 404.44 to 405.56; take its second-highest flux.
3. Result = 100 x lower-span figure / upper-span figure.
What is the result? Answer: 108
